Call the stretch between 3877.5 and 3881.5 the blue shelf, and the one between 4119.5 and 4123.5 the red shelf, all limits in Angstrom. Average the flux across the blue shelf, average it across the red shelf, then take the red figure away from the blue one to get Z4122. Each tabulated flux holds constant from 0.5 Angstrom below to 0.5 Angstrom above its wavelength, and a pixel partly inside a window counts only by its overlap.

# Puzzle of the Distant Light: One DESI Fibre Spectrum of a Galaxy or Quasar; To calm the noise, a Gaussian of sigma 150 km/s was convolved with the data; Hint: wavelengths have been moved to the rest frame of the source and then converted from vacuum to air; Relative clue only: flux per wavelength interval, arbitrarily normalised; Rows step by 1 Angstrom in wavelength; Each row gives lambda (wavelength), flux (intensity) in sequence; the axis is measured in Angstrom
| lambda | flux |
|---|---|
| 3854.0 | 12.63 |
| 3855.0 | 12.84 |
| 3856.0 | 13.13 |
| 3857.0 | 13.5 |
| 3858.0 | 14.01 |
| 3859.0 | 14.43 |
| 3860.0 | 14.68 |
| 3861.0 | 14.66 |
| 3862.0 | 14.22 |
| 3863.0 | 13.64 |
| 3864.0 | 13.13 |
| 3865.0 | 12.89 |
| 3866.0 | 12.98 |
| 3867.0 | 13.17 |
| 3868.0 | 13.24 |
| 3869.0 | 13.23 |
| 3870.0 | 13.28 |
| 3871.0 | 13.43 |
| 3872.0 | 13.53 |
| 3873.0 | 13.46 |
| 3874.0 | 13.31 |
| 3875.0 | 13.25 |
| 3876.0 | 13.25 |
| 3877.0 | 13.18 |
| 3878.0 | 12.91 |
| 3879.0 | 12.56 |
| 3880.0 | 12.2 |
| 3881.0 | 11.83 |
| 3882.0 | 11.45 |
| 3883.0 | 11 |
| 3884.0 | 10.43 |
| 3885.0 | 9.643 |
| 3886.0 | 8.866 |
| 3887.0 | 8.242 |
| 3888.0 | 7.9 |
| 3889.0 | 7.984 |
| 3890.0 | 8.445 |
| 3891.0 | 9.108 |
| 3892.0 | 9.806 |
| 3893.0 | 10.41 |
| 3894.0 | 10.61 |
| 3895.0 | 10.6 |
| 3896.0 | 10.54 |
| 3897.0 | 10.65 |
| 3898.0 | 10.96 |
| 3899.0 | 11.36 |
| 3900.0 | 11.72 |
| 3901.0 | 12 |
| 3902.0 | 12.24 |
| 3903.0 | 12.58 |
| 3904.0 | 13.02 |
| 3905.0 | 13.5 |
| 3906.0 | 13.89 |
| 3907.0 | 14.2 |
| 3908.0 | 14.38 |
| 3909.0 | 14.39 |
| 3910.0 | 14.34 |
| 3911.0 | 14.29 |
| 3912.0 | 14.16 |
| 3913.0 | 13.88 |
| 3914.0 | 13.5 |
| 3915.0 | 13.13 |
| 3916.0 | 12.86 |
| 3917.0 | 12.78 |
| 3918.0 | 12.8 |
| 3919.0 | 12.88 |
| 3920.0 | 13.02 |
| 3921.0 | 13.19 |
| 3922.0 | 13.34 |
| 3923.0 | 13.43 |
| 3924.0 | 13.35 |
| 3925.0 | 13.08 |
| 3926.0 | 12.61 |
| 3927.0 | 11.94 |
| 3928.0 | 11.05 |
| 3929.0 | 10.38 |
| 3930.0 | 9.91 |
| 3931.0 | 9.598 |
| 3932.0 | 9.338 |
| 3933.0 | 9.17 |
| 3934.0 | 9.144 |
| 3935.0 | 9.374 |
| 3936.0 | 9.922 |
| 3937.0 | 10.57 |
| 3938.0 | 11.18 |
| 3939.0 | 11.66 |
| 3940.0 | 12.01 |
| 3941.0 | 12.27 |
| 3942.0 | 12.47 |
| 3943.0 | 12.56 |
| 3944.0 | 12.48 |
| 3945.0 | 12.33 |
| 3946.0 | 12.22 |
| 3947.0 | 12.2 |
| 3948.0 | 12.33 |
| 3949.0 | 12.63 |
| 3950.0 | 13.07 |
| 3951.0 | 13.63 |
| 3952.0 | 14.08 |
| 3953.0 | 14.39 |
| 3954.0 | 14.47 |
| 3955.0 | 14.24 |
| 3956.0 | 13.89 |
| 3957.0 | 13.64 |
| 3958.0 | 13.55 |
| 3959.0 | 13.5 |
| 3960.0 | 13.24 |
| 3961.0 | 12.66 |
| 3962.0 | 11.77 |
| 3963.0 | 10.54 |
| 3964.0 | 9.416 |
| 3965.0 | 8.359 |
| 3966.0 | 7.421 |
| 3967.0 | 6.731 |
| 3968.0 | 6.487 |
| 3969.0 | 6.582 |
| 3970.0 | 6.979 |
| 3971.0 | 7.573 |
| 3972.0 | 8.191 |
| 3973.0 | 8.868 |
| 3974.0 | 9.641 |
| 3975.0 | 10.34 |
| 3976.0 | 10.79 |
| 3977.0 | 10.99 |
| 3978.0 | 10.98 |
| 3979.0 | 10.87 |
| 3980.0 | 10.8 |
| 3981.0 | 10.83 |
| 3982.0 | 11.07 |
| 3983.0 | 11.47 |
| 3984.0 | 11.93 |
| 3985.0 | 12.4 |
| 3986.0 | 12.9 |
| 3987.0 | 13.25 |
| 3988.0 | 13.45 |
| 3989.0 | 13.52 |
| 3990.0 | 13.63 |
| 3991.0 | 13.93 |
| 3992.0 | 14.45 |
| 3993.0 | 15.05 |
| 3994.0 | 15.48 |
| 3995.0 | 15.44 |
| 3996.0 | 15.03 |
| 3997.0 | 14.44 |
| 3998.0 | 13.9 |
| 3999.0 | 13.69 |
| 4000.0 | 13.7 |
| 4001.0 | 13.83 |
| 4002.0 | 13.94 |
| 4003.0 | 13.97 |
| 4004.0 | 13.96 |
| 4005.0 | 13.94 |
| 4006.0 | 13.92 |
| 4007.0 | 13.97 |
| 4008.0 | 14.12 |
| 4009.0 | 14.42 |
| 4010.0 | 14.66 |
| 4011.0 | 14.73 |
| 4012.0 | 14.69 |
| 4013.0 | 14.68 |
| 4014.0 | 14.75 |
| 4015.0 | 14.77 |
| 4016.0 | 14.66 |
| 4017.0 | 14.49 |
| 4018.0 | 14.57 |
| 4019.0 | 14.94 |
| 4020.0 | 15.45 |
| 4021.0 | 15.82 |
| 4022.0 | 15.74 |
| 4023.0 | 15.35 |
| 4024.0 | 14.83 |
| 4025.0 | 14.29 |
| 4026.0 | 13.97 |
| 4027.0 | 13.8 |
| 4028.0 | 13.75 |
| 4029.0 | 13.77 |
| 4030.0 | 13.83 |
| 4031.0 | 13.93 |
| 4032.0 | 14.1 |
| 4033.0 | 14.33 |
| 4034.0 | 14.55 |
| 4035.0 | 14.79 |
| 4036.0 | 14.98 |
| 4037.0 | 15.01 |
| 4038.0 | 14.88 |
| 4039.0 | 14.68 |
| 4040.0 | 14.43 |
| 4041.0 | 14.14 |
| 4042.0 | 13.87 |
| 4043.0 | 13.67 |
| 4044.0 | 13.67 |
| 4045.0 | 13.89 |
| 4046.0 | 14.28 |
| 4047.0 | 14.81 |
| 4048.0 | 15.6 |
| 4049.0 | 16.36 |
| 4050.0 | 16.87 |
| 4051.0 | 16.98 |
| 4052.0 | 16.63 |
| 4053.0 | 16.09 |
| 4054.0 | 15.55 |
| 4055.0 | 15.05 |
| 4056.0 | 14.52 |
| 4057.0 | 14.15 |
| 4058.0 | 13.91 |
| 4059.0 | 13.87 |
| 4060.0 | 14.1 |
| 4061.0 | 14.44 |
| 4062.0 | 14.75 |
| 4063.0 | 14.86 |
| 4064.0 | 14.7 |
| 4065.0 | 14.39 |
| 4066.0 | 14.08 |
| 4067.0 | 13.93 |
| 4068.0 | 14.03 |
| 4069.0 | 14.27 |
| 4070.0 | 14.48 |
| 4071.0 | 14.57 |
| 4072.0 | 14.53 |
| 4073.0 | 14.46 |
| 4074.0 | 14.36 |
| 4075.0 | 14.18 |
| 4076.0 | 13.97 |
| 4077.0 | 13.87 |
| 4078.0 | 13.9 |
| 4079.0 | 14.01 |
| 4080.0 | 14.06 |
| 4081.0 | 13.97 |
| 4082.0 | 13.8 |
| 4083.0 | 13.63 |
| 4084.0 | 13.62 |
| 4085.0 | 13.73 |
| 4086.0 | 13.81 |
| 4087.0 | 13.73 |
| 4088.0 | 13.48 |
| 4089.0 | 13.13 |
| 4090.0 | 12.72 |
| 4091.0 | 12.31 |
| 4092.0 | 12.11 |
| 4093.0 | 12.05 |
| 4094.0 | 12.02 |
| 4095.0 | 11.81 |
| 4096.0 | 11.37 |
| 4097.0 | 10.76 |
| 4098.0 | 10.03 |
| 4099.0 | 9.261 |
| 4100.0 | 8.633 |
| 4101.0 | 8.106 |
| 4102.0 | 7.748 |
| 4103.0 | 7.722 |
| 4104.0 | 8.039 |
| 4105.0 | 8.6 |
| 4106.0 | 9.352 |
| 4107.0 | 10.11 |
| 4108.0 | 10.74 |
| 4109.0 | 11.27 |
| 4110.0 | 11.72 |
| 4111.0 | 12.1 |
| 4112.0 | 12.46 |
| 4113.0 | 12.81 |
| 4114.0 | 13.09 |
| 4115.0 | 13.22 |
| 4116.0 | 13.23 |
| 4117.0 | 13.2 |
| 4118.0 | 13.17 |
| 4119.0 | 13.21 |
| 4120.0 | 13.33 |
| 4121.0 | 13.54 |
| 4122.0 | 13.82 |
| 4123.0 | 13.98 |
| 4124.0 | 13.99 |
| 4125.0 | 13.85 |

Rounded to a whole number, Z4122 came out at -1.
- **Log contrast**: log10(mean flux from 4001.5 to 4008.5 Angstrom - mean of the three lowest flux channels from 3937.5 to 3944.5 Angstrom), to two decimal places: 0.37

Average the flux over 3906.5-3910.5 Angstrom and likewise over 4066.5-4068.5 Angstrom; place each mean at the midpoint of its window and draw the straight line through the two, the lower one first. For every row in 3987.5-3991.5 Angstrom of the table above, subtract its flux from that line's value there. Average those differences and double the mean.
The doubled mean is 1.04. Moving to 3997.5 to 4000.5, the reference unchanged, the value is 0.73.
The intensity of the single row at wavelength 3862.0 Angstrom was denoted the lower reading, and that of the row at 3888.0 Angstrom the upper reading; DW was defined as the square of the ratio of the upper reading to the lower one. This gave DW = 0.31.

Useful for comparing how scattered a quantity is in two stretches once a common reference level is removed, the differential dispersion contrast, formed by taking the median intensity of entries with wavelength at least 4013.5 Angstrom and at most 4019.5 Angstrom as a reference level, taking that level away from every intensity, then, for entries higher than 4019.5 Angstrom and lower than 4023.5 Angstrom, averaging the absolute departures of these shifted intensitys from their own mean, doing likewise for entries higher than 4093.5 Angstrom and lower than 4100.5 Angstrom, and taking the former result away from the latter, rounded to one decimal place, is 0.9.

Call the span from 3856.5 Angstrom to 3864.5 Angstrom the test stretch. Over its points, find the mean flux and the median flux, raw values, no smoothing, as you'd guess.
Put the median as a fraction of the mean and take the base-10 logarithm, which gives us 0.0025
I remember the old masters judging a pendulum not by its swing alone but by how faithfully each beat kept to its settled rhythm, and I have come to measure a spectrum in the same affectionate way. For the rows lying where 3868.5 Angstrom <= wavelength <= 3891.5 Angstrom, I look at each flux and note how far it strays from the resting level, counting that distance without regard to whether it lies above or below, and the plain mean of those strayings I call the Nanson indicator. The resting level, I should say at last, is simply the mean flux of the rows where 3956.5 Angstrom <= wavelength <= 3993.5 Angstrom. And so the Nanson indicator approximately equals 1.9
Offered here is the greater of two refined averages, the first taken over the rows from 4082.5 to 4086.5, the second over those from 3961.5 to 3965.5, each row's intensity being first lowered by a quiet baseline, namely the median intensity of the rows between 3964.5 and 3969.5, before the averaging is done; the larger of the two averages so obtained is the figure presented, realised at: 7.0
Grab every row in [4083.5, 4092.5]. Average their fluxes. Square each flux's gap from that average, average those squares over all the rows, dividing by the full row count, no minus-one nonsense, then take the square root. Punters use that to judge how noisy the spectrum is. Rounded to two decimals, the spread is 0.61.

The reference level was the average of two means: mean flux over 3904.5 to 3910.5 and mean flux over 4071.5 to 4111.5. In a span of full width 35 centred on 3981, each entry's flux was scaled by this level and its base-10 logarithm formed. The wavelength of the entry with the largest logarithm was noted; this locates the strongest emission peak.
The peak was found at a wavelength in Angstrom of 3994.0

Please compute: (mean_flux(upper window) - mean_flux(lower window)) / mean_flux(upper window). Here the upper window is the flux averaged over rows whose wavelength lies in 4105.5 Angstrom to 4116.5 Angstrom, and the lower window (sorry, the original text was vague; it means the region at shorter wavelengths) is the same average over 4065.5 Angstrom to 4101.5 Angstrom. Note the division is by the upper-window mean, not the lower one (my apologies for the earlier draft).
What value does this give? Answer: -0.10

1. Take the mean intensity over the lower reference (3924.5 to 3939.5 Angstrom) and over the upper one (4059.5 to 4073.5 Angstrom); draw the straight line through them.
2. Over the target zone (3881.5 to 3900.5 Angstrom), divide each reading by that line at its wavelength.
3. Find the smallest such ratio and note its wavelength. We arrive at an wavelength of 3888.0 Angstrom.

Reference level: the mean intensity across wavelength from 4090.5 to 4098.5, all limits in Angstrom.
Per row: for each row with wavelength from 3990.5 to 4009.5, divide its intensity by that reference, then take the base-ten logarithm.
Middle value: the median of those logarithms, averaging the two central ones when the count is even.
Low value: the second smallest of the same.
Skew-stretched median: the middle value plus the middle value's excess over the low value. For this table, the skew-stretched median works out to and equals 0.09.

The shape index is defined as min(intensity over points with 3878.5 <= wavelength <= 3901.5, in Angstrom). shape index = 7.9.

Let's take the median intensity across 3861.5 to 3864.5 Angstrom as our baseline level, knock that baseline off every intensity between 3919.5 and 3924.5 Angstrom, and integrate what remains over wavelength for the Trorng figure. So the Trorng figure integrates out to -1.9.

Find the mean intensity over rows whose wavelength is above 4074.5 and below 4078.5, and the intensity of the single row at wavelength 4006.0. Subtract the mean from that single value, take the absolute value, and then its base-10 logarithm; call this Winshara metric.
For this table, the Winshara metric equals -1.2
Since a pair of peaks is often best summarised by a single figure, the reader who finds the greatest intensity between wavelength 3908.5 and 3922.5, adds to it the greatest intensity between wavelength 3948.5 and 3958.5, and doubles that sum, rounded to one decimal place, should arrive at 57.7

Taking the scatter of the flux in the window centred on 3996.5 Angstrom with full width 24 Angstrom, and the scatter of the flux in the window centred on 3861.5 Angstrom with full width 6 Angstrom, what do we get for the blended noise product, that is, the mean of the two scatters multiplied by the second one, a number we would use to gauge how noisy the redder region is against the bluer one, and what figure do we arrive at 0.4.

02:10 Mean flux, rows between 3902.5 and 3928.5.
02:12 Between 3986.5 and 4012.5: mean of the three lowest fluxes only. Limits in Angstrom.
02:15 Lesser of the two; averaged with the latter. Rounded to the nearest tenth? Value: 13.3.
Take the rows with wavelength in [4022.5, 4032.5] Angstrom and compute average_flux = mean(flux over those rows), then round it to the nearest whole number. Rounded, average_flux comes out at 14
